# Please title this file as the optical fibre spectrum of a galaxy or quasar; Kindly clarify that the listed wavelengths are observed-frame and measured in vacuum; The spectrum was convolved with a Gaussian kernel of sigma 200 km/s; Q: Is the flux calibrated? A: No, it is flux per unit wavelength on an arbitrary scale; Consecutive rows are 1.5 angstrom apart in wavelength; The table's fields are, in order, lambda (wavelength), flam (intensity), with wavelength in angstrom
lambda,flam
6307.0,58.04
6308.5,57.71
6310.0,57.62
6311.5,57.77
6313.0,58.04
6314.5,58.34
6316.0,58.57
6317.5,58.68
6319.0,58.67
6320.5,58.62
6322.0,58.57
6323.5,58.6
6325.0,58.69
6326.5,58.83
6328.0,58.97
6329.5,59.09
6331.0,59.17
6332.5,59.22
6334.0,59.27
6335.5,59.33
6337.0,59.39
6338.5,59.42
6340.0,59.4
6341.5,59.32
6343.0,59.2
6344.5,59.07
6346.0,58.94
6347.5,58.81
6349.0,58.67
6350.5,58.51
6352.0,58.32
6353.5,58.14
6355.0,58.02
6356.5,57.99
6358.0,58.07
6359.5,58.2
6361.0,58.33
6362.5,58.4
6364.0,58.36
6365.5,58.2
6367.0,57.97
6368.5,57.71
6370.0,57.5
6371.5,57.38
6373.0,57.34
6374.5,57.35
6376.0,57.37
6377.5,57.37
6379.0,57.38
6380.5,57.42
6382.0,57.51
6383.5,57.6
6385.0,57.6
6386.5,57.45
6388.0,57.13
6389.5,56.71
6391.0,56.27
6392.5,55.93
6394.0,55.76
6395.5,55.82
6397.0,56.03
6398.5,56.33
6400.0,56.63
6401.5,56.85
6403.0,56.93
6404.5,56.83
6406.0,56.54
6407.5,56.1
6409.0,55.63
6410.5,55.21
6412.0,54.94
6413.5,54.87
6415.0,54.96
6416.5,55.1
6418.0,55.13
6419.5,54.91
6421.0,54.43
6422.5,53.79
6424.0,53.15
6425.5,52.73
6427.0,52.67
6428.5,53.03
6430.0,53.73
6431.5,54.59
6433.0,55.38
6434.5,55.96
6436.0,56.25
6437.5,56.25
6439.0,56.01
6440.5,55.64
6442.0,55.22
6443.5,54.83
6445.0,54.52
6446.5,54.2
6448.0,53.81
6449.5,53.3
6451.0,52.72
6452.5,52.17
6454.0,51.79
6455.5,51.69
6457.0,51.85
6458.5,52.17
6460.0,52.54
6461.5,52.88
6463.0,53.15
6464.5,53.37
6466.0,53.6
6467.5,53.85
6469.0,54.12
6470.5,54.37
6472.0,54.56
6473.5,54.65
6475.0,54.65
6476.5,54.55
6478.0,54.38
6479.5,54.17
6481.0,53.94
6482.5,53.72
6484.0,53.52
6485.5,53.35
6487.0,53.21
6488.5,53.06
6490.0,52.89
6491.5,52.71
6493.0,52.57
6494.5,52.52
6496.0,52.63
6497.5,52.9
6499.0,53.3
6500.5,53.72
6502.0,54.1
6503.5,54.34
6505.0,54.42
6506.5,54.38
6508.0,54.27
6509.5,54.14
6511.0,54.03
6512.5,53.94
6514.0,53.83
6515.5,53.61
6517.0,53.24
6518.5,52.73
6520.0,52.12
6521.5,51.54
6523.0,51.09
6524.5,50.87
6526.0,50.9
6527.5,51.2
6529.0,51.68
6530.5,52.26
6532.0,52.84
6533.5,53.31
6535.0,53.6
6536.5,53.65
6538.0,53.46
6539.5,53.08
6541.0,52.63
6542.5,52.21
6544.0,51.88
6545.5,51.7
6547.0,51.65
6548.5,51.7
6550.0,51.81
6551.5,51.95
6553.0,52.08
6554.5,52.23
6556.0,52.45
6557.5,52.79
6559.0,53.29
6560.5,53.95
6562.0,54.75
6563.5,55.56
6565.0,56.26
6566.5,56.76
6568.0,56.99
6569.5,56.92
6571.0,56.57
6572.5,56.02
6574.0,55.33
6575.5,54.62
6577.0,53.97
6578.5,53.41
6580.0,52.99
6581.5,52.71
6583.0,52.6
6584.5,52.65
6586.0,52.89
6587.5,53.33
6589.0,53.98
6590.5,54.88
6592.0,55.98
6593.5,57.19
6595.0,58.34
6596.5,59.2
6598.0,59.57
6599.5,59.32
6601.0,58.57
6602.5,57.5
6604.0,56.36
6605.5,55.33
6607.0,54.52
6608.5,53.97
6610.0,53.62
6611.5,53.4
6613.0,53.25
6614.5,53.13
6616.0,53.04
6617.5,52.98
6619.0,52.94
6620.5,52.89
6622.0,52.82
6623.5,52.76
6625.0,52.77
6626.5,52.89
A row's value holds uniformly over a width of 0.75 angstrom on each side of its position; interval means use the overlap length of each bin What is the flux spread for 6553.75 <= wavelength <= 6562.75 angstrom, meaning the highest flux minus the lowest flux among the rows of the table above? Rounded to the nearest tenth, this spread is 2.5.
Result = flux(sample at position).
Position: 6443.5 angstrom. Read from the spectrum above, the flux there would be 54.83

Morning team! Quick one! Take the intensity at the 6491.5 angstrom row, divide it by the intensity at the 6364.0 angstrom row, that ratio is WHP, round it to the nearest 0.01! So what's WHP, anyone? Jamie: 0.90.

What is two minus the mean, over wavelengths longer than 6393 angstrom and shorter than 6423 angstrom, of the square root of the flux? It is -5.46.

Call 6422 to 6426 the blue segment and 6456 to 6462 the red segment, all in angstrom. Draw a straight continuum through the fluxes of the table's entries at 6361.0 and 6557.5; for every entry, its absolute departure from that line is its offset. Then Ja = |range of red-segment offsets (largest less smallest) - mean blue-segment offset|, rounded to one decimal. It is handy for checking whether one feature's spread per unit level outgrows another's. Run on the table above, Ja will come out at 2.2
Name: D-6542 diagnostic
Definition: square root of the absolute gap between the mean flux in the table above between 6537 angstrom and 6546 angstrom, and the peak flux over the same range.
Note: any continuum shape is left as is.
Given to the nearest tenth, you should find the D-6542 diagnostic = 1.0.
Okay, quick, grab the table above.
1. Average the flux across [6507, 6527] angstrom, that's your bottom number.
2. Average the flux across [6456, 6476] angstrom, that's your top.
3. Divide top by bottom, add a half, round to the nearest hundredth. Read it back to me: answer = 1.51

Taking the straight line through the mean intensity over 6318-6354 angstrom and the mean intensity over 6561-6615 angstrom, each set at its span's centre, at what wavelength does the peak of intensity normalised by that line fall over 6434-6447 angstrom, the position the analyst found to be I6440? 6437.5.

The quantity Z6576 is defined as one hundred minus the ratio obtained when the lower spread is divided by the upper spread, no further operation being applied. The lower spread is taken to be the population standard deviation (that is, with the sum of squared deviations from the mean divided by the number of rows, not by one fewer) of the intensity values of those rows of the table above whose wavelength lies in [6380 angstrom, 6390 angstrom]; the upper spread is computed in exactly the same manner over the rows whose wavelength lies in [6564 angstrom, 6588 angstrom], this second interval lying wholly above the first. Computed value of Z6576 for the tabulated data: 99.8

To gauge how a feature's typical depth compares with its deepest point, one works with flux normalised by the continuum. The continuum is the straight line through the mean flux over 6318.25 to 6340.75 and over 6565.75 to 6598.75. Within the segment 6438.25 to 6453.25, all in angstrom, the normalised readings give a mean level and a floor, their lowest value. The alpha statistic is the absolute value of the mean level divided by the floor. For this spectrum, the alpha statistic 1.04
